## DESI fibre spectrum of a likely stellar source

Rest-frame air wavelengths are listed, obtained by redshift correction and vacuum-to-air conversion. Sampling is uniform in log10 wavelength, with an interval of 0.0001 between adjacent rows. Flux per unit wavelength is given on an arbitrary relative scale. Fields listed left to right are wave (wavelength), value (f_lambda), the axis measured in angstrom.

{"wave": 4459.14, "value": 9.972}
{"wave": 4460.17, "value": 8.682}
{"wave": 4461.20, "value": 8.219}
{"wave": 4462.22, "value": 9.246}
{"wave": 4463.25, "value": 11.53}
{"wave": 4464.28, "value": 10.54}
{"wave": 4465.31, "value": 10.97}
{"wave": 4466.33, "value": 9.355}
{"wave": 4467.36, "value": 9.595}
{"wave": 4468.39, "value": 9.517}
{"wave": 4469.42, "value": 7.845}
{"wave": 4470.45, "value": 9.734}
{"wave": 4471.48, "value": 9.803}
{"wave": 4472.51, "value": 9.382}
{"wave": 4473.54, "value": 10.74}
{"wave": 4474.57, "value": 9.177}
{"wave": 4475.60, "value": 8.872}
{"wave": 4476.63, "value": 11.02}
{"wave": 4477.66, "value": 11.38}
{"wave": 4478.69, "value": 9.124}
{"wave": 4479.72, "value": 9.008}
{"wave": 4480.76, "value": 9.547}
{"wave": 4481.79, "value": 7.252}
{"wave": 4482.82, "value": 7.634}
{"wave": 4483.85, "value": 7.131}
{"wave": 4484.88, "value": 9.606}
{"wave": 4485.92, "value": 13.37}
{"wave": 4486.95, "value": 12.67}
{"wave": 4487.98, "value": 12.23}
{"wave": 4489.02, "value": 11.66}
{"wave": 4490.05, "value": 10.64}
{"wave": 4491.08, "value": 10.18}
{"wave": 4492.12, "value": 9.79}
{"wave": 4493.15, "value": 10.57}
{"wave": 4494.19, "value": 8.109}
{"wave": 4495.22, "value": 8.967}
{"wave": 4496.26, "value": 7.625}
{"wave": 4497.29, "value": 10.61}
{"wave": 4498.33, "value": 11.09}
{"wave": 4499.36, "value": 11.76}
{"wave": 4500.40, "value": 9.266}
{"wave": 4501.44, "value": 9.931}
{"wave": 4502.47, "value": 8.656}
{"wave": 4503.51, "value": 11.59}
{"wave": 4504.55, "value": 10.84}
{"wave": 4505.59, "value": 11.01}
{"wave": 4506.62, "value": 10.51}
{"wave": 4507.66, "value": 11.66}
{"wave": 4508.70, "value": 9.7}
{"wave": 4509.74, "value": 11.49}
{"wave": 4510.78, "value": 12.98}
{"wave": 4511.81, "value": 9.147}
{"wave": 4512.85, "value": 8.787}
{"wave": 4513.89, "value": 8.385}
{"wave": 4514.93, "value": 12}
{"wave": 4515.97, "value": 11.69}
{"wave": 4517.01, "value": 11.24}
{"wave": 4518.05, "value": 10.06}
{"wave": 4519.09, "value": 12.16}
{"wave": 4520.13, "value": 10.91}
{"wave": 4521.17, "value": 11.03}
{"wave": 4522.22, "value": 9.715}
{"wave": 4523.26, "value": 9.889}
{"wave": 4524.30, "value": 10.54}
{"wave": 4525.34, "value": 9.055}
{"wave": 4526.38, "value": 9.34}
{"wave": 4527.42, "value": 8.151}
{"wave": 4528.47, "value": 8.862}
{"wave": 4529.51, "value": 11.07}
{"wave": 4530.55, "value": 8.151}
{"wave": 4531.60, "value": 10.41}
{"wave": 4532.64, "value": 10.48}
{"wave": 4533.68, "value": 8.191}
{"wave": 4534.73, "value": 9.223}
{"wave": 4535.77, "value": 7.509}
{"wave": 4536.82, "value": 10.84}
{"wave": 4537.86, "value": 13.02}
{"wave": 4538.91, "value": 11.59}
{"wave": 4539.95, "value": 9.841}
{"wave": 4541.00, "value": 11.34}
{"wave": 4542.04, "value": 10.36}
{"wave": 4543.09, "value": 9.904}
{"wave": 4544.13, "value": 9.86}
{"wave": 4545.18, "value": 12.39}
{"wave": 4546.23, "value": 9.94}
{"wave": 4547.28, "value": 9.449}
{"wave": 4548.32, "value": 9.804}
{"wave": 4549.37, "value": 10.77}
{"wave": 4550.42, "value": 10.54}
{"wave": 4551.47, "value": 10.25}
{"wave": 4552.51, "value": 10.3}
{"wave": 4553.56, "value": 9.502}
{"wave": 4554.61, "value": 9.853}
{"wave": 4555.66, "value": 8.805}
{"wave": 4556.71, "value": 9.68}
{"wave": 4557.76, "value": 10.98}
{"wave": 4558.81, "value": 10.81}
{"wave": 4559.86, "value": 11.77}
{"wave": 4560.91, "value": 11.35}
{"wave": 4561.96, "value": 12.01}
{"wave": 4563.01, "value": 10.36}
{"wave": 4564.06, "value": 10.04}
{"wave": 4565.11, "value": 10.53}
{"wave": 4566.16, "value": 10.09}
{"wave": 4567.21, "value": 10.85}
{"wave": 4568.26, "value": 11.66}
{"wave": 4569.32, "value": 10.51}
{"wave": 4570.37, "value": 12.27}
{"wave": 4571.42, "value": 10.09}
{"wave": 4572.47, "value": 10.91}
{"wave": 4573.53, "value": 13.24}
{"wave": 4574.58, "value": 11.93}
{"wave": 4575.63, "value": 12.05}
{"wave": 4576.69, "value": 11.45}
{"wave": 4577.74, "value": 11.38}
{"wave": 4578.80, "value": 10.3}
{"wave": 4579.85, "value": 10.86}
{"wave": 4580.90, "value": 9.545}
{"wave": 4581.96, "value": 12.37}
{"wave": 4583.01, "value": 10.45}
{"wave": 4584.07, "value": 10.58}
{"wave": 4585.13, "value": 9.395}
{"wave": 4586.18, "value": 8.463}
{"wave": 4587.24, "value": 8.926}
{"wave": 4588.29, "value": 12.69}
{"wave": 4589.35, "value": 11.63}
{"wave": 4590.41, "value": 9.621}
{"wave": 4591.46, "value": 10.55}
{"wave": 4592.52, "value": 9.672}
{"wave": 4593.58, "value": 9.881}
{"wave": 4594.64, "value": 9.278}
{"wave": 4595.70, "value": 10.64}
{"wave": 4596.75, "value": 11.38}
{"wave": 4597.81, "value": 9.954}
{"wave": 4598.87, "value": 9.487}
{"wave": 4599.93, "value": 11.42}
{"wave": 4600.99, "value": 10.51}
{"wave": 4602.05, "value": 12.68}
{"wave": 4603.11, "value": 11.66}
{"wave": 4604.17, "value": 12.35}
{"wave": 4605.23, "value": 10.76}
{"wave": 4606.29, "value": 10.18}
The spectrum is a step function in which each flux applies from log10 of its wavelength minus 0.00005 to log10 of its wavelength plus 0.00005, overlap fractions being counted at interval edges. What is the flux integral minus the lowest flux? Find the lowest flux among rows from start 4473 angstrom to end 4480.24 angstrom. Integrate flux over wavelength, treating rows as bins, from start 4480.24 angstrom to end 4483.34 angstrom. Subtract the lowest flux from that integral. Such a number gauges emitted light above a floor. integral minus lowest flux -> 16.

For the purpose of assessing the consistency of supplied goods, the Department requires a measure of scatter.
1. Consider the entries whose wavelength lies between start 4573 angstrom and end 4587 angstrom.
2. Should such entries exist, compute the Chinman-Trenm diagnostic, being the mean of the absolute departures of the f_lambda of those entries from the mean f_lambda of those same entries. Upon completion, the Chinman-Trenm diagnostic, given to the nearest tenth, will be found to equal 1.1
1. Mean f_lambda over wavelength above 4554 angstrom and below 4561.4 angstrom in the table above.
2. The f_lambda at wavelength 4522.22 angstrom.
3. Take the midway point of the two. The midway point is 10.1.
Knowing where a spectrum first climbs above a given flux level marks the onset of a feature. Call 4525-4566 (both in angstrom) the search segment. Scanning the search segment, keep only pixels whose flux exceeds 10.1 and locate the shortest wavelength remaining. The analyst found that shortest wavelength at 4529.51 angstrom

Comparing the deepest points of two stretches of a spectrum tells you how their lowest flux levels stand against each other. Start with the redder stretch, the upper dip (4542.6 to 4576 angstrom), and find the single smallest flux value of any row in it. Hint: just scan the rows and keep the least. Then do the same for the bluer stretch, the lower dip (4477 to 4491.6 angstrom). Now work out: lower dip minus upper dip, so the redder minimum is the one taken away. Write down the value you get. -1.7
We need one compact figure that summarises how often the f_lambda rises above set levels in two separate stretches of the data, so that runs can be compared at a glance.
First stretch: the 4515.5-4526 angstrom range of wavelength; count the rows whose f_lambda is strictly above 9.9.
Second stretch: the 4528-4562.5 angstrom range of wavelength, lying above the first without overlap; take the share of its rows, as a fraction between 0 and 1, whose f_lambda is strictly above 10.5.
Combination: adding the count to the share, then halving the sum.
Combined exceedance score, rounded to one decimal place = 3.7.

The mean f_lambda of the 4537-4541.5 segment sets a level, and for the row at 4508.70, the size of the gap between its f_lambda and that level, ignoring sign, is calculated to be 1.7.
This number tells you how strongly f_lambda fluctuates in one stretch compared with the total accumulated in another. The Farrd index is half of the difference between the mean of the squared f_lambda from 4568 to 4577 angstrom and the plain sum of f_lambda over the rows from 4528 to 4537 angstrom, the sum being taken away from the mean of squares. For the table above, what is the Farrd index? 25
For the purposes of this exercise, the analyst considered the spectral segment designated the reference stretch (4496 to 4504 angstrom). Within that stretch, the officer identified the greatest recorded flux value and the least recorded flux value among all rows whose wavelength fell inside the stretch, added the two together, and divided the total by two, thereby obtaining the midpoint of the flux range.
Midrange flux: 9.7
